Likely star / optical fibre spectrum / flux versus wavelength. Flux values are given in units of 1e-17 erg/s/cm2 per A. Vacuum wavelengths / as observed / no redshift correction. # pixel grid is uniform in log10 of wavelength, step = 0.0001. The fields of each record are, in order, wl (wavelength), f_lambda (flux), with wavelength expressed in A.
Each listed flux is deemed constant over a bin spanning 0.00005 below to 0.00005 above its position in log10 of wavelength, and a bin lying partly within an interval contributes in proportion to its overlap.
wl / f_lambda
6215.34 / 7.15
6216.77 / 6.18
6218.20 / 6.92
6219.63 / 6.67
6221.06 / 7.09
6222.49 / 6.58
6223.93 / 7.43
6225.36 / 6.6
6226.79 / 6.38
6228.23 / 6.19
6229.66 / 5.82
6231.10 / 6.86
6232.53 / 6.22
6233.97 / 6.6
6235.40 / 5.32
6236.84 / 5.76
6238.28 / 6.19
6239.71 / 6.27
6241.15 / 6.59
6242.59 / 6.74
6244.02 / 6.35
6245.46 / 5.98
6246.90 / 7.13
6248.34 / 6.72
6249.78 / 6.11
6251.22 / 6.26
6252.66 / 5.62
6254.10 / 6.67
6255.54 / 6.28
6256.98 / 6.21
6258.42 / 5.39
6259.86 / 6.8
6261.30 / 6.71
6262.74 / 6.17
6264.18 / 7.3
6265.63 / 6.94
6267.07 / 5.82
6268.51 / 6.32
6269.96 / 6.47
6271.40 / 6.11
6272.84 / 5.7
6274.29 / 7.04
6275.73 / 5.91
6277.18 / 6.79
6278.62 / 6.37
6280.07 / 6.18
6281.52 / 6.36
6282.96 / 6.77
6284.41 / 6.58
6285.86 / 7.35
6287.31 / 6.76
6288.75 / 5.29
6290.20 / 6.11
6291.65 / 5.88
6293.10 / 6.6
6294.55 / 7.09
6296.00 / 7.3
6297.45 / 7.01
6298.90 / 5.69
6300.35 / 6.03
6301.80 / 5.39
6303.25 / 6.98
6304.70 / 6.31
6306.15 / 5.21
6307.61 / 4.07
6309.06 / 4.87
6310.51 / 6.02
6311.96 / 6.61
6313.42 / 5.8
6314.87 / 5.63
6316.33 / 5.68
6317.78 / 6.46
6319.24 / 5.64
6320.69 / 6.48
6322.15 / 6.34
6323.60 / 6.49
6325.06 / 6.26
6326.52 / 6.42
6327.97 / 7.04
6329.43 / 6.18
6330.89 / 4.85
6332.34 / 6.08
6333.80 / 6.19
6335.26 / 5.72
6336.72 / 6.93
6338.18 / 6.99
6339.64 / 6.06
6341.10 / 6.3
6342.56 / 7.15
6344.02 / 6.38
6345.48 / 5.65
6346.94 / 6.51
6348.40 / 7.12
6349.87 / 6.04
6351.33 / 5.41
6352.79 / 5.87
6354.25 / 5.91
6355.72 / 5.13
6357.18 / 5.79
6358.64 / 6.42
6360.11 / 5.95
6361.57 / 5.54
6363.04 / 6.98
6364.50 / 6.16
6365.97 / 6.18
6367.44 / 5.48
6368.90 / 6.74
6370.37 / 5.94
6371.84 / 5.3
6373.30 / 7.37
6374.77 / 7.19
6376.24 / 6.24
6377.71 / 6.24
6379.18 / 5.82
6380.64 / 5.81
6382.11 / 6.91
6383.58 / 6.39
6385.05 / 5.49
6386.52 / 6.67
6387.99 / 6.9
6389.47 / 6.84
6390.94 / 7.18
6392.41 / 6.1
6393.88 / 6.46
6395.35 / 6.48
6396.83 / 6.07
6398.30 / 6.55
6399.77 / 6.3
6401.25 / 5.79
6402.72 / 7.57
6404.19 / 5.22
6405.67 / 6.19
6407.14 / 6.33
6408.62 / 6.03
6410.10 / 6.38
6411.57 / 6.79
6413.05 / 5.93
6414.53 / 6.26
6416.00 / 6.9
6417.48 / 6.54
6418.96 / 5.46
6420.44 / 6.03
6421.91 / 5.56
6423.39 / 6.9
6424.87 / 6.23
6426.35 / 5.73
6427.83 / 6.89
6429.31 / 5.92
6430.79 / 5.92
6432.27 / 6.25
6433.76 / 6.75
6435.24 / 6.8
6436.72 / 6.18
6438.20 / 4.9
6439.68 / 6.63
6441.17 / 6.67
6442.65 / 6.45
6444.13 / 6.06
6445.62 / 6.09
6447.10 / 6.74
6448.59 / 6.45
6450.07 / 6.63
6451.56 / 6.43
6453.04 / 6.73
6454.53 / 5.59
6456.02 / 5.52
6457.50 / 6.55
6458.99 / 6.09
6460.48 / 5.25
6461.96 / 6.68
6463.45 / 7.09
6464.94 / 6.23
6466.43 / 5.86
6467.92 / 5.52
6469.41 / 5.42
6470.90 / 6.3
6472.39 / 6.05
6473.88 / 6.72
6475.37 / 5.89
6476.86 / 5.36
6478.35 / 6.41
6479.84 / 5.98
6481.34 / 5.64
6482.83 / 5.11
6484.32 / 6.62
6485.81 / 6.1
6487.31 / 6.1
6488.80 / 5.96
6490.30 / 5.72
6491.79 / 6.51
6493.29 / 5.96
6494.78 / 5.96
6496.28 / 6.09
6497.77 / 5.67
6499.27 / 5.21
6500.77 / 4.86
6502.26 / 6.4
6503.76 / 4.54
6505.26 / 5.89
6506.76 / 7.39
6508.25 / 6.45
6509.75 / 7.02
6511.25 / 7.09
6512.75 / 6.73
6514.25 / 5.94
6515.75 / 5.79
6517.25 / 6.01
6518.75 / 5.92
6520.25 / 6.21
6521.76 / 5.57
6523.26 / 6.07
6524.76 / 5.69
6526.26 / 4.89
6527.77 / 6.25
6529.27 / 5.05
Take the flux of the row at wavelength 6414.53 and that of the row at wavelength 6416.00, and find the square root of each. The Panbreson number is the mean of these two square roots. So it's 2.56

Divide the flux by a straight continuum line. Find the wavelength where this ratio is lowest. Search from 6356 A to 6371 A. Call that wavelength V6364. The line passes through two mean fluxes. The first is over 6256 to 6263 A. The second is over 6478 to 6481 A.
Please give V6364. 6367.44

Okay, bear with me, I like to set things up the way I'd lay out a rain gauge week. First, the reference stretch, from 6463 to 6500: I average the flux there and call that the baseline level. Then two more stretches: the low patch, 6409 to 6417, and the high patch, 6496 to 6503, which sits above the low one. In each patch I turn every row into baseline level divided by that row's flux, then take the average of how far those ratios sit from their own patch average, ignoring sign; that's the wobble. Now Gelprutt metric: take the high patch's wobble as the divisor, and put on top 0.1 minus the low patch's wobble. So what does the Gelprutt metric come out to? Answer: 0.6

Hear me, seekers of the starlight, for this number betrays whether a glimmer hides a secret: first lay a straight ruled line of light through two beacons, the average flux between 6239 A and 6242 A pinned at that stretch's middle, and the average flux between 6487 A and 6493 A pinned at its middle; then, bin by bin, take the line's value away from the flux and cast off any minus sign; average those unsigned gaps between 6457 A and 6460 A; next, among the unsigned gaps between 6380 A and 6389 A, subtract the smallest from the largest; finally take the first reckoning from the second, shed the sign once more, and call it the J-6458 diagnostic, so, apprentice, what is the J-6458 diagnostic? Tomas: 0.3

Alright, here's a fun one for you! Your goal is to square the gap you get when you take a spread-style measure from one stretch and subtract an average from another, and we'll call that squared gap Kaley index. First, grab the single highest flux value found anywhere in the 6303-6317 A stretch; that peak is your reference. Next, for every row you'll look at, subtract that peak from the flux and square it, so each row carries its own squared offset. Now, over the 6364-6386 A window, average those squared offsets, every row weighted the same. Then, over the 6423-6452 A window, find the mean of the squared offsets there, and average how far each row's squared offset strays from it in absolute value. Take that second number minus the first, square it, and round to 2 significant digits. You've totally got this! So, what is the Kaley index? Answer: 0.12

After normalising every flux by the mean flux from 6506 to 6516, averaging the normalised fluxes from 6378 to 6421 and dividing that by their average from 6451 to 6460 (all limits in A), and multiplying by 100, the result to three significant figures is 103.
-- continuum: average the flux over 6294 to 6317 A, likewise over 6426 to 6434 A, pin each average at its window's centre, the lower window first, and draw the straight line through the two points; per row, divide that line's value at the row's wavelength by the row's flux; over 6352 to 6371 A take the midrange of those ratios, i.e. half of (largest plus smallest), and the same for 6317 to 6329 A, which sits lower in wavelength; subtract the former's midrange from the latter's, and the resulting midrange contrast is -0.069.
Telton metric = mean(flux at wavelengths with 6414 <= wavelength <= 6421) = 6.24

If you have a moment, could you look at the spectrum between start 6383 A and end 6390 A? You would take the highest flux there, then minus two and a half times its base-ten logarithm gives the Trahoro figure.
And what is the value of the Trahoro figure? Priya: -2.10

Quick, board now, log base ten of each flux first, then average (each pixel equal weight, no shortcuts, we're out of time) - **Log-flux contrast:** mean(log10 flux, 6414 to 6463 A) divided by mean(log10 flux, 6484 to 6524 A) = 1.02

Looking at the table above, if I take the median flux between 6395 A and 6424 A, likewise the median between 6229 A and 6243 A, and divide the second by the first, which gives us 0.99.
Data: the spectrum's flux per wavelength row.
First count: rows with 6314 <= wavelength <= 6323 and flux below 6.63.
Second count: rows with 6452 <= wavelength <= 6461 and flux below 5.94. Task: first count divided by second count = 2.0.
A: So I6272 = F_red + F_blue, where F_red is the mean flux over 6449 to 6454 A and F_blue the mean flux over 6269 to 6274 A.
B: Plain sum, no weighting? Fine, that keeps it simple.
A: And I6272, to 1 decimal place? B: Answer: 12.7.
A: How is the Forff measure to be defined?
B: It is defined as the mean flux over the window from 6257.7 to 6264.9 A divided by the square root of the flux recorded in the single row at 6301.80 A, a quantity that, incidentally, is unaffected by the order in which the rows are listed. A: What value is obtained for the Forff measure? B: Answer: 2.79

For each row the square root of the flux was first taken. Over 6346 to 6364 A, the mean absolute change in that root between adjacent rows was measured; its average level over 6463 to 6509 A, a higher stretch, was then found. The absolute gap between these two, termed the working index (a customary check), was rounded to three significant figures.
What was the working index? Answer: 2.31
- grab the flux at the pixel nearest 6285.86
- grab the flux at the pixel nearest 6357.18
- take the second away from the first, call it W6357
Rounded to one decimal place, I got 1.6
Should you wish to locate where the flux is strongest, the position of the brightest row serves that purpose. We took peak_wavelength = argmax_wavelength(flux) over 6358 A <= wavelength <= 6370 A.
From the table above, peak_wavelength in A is 6363.04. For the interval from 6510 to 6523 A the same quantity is 6511.25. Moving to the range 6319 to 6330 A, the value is 6327.97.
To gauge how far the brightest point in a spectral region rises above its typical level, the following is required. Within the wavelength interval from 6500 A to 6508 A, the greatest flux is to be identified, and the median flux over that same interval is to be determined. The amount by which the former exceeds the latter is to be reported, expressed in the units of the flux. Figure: 1.50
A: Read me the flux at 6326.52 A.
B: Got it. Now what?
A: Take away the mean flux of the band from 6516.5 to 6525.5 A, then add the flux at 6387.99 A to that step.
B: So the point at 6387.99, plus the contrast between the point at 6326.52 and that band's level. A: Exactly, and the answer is 7.41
